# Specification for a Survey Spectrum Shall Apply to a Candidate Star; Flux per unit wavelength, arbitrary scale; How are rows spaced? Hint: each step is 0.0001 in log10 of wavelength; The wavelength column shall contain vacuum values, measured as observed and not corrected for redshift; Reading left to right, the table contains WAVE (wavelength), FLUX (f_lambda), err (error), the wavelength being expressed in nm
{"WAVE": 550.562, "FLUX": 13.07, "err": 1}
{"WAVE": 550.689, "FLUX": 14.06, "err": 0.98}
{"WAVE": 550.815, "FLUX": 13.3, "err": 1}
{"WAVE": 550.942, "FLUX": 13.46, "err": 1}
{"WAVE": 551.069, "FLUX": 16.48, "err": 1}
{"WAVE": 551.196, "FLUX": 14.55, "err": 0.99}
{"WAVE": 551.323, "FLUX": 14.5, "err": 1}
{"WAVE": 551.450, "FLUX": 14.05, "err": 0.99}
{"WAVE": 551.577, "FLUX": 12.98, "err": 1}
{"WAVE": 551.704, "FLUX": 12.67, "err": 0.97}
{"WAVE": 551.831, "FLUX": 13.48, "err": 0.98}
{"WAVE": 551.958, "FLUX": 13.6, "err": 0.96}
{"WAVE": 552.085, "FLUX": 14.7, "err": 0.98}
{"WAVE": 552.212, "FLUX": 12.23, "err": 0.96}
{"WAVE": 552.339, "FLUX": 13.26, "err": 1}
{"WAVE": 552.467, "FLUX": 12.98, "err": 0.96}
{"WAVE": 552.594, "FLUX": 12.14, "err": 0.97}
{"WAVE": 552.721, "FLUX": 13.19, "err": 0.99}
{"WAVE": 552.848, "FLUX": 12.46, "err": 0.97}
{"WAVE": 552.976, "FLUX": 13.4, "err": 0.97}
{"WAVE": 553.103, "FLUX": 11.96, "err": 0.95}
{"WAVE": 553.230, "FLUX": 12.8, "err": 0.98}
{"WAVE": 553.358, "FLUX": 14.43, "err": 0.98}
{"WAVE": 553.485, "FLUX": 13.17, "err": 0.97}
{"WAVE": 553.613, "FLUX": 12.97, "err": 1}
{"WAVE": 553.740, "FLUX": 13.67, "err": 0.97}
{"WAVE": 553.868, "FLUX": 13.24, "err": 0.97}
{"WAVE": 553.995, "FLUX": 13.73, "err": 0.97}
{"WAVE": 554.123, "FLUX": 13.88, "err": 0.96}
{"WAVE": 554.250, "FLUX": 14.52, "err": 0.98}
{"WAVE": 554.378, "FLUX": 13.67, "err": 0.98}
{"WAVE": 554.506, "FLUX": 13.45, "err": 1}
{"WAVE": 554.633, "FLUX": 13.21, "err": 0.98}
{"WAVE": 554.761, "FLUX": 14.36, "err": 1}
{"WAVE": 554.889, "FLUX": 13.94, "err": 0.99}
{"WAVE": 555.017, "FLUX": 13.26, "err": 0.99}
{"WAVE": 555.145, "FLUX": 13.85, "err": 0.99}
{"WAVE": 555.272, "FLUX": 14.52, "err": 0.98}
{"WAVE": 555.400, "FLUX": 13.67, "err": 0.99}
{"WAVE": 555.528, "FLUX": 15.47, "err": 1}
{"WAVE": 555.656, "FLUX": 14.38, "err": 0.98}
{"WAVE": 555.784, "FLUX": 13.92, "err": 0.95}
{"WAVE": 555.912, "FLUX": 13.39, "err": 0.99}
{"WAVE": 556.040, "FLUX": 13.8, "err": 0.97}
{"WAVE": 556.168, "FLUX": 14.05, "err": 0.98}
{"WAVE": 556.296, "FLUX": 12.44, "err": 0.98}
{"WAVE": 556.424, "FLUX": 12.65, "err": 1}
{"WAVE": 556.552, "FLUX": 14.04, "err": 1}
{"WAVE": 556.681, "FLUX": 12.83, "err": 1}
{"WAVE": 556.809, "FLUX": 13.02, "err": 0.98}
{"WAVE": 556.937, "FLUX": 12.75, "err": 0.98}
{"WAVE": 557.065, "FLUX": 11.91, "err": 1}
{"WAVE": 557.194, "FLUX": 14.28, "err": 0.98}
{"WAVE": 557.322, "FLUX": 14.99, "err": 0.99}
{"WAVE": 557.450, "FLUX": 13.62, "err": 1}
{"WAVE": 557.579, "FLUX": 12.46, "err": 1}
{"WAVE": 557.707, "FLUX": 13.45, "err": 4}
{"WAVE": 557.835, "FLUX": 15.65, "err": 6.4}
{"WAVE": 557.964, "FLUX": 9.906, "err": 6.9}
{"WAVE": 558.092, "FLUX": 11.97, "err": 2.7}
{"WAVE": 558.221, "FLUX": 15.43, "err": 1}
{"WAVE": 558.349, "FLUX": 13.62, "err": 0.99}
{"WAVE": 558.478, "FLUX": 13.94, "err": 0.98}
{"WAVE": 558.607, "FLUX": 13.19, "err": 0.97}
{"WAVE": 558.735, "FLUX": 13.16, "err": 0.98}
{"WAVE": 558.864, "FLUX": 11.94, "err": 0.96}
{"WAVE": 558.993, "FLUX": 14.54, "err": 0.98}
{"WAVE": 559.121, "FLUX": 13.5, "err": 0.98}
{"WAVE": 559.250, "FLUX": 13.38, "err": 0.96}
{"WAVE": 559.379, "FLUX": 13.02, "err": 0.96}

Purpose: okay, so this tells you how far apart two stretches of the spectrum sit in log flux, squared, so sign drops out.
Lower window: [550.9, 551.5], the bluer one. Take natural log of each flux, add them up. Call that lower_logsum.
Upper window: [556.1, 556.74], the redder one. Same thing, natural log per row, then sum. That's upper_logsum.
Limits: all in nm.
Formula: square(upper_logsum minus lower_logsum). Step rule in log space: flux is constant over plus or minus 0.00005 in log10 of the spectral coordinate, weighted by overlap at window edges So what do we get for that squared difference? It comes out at 0.25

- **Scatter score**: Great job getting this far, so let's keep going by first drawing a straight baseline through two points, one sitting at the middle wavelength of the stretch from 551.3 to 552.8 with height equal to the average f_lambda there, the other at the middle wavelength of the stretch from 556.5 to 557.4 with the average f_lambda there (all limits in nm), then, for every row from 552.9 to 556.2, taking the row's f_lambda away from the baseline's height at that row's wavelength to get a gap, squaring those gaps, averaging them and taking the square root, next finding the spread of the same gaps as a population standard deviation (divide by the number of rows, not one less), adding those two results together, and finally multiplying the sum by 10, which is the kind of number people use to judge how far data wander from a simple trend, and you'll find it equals 14.2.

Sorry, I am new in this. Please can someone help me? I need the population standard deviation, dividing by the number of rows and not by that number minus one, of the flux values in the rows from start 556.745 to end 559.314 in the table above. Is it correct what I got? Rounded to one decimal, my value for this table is 1.3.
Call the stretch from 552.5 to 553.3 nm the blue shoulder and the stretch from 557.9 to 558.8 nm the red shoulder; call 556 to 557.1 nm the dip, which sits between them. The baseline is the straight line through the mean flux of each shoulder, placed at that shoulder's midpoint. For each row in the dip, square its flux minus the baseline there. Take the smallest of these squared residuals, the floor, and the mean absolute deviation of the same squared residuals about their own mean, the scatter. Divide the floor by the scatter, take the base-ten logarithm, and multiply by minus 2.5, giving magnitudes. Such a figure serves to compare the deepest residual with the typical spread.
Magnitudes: 4.6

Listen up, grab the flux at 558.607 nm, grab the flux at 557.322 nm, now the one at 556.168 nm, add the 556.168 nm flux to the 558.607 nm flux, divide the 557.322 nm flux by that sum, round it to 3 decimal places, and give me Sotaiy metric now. 0.550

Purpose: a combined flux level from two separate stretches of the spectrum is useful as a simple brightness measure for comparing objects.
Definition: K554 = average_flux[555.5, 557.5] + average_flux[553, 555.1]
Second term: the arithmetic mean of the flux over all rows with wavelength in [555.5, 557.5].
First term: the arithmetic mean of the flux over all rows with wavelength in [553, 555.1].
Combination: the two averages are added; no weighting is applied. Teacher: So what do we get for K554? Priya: 27.1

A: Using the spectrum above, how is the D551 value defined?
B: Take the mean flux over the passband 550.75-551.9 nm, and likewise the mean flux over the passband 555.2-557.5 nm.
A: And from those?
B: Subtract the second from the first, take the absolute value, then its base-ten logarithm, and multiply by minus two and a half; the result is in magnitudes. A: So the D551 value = 1.3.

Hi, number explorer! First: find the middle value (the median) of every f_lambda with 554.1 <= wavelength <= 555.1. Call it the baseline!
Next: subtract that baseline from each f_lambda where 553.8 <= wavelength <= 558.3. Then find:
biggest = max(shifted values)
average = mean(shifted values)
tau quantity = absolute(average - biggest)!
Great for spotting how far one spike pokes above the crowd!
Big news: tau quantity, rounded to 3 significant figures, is 2.06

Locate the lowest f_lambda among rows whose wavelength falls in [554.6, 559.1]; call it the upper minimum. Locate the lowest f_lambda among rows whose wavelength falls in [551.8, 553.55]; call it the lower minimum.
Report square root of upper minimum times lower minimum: 10.9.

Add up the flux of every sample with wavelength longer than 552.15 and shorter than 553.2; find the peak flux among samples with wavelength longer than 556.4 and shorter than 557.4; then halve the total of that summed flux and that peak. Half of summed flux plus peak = 58.3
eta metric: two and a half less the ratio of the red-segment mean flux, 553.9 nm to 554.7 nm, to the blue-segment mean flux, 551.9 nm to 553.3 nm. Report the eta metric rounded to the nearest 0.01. 1.44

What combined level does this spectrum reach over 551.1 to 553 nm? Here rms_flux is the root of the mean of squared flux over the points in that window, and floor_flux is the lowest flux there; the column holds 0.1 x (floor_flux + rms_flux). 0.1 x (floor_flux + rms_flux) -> 2.55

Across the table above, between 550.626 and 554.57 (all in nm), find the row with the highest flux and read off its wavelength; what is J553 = 551.069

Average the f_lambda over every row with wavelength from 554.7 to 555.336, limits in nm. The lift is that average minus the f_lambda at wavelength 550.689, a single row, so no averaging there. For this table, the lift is -0.07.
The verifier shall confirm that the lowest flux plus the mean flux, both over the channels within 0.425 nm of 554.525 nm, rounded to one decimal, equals 27.1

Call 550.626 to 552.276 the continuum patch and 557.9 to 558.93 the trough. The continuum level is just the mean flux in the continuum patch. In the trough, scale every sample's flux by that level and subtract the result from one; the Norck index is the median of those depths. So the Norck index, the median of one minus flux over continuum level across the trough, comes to 0.049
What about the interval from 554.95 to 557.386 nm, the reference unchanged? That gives 0.004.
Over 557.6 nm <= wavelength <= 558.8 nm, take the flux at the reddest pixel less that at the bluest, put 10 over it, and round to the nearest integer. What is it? -34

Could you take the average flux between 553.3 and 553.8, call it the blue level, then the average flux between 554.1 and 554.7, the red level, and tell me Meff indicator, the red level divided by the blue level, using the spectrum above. 1.01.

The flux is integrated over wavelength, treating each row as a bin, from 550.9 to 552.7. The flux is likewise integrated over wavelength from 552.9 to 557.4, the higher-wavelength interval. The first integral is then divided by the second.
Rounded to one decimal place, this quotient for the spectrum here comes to 0.4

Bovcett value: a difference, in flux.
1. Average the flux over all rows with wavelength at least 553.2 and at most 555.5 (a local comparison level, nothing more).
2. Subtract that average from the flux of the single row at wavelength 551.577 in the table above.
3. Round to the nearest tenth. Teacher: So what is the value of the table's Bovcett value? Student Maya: -0.7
